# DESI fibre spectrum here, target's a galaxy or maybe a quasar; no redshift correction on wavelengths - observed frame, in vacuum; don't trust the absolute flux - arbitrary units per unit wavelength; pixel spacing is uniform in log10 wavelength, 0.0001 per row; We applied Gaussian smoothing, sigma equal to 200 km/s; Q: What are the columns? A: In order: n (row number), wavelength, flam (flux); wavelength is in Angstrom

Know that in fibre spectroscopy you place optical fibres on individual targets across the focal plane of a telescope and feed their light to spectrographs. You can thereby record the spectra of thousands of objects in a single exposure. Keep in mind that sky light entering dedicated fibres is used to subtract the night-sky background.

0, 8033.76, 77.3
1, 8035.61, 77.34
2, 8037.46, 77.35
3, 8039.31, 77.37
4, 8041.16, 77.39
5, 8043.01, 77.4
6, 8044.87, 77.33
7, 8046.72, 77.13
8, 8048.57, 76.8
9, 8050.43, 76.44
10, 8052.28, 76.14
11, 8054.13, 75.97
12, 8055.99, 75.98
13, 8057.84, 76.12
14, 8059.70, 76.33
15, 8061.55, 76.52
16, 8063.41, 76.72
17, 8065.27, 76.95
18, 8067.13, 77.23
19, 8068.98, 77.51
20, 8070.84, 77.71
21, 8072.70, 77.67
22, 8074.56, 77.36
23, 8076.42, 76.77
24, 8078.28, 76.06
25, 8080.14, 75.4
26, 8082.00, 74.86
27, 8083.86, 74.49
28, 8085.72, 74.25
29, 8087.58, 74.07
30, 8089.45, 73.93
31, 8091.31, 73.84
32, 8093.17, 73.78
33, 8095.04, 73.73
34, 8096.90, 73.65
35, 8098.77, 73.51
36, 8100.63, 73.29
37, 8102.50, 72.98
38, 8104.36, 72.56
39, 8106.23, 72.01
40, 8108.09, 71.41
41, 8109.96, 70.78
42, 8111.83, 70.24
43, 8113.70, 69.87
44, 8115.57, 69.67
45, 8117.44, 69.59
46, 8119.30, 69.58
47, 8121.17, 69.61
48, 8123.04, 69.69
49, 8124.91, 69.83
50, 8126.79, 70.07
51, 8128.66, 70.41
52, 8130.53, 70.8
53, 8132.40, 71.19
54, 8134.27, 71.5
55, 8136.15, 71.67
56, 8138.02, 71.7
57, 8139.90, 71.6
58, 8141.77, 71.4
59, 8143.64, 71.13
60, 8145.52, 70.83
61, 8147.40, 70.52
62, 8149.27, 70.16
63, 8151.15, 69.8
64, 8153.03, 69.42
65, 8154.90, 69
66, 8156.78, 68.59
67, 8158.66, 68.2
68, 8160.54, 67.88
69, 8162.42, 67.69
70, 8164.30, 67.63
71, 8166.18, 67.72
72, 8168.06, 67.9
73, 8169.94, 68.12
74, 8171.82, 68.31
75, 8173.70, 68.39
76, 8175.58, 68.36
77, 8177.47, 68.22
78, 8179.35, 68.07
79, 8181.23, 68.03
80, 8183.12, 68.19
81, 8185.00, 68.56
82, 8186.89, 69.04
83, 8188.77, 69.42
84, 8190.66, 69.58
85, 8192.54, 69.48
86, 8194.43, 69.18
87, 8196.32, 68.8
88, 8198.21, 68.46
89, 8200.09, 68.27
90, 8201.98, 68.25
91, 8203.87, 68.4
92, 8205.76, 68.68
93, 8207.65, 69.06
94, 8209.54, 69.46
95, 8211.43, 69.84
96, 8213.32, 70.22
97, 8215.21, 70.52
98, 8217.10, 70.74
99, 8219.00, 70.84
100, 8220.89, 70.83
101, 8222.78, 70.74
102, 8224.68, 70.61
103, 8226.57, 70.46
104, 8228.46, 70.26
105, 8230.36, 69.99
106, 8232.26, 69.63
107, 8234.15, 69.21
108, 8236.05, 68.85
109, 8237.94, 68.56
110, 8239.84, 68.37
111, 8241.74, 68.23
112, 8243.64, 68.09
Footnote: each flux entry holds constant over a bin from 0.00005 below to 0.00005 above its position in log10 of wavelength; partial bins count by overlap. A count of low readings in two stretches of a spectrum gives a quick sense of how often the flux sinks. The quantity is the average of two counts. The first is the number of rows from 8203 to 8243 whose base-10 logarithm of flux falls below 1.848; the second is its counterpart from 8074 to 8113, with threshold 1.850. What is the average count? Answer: 8.5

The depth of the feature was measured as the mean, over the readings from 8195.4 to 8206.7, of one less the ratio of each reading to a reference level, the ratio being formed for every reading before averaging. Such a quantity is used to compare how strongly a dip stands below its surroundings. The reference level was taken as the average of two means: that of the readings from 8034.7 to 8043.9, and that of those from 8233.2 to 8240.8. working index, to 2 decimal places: 0.06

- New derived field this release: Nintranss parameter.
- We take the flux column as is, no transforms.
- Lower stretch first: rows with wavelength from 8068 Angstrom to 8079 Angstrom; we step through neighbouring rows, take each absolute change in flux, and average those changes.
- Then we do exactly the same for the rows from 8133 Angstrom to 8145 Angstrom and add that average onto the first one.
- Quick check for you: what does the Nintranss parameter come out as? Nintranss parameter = 0.52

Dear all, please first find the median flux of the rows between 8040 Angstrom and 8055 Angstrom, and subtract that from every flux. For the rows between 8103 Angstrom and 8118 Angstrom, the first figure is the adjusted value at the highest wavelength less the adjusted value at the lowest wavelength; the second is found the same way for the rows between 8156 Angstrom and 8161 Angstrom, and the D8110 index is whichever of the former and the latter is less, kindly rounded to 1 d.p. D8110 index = -3.0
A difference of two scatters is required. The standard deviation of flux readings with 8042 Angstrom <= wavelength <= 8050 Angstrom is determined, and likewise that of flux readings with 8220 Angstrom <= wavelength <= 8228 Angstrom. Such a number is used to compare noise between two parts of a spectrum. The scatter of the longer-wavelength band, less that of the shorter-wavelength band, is -0.1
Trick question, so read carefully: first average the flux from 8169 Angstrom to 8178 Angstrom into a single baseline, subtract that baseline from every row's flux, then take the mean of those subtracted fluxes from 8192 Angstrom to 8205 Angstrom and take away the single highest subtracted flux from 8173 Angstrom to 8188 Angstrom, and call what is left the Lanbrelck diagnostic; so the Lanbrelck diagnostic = 0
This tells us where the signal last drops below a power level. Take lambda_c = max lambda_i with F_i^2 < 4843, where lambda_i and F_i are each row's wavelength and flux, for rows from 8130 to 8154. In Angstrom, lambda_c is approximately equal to 8153.03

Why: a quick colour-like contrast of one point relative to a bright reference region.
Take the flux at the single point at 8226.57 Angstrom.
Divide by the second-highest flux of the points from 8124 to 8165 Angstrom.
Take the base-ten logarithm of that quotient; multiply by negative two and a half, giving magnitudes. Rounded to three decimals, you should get 0.018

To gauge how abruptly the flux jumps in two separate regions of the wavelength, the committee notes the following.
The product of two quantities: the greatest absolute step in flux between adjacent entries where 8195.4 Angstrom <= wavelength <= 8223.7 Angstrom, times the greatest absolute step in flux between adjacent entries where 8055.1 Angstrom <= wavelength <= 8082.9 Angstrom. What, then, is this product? 0.284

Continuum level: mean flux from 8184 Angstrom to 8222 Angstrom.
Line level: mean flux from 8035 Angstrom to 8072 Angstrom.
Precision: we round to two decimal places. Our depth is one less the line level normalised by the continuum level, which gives -0.11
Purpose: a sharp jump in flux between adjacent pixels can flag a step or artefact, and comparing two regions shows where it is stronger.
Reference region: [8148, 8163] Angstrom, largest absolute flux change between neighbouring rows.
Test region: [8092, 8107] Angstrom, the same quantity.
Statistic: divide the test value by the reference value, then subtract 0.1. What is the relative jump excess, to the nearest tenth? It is 1.2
